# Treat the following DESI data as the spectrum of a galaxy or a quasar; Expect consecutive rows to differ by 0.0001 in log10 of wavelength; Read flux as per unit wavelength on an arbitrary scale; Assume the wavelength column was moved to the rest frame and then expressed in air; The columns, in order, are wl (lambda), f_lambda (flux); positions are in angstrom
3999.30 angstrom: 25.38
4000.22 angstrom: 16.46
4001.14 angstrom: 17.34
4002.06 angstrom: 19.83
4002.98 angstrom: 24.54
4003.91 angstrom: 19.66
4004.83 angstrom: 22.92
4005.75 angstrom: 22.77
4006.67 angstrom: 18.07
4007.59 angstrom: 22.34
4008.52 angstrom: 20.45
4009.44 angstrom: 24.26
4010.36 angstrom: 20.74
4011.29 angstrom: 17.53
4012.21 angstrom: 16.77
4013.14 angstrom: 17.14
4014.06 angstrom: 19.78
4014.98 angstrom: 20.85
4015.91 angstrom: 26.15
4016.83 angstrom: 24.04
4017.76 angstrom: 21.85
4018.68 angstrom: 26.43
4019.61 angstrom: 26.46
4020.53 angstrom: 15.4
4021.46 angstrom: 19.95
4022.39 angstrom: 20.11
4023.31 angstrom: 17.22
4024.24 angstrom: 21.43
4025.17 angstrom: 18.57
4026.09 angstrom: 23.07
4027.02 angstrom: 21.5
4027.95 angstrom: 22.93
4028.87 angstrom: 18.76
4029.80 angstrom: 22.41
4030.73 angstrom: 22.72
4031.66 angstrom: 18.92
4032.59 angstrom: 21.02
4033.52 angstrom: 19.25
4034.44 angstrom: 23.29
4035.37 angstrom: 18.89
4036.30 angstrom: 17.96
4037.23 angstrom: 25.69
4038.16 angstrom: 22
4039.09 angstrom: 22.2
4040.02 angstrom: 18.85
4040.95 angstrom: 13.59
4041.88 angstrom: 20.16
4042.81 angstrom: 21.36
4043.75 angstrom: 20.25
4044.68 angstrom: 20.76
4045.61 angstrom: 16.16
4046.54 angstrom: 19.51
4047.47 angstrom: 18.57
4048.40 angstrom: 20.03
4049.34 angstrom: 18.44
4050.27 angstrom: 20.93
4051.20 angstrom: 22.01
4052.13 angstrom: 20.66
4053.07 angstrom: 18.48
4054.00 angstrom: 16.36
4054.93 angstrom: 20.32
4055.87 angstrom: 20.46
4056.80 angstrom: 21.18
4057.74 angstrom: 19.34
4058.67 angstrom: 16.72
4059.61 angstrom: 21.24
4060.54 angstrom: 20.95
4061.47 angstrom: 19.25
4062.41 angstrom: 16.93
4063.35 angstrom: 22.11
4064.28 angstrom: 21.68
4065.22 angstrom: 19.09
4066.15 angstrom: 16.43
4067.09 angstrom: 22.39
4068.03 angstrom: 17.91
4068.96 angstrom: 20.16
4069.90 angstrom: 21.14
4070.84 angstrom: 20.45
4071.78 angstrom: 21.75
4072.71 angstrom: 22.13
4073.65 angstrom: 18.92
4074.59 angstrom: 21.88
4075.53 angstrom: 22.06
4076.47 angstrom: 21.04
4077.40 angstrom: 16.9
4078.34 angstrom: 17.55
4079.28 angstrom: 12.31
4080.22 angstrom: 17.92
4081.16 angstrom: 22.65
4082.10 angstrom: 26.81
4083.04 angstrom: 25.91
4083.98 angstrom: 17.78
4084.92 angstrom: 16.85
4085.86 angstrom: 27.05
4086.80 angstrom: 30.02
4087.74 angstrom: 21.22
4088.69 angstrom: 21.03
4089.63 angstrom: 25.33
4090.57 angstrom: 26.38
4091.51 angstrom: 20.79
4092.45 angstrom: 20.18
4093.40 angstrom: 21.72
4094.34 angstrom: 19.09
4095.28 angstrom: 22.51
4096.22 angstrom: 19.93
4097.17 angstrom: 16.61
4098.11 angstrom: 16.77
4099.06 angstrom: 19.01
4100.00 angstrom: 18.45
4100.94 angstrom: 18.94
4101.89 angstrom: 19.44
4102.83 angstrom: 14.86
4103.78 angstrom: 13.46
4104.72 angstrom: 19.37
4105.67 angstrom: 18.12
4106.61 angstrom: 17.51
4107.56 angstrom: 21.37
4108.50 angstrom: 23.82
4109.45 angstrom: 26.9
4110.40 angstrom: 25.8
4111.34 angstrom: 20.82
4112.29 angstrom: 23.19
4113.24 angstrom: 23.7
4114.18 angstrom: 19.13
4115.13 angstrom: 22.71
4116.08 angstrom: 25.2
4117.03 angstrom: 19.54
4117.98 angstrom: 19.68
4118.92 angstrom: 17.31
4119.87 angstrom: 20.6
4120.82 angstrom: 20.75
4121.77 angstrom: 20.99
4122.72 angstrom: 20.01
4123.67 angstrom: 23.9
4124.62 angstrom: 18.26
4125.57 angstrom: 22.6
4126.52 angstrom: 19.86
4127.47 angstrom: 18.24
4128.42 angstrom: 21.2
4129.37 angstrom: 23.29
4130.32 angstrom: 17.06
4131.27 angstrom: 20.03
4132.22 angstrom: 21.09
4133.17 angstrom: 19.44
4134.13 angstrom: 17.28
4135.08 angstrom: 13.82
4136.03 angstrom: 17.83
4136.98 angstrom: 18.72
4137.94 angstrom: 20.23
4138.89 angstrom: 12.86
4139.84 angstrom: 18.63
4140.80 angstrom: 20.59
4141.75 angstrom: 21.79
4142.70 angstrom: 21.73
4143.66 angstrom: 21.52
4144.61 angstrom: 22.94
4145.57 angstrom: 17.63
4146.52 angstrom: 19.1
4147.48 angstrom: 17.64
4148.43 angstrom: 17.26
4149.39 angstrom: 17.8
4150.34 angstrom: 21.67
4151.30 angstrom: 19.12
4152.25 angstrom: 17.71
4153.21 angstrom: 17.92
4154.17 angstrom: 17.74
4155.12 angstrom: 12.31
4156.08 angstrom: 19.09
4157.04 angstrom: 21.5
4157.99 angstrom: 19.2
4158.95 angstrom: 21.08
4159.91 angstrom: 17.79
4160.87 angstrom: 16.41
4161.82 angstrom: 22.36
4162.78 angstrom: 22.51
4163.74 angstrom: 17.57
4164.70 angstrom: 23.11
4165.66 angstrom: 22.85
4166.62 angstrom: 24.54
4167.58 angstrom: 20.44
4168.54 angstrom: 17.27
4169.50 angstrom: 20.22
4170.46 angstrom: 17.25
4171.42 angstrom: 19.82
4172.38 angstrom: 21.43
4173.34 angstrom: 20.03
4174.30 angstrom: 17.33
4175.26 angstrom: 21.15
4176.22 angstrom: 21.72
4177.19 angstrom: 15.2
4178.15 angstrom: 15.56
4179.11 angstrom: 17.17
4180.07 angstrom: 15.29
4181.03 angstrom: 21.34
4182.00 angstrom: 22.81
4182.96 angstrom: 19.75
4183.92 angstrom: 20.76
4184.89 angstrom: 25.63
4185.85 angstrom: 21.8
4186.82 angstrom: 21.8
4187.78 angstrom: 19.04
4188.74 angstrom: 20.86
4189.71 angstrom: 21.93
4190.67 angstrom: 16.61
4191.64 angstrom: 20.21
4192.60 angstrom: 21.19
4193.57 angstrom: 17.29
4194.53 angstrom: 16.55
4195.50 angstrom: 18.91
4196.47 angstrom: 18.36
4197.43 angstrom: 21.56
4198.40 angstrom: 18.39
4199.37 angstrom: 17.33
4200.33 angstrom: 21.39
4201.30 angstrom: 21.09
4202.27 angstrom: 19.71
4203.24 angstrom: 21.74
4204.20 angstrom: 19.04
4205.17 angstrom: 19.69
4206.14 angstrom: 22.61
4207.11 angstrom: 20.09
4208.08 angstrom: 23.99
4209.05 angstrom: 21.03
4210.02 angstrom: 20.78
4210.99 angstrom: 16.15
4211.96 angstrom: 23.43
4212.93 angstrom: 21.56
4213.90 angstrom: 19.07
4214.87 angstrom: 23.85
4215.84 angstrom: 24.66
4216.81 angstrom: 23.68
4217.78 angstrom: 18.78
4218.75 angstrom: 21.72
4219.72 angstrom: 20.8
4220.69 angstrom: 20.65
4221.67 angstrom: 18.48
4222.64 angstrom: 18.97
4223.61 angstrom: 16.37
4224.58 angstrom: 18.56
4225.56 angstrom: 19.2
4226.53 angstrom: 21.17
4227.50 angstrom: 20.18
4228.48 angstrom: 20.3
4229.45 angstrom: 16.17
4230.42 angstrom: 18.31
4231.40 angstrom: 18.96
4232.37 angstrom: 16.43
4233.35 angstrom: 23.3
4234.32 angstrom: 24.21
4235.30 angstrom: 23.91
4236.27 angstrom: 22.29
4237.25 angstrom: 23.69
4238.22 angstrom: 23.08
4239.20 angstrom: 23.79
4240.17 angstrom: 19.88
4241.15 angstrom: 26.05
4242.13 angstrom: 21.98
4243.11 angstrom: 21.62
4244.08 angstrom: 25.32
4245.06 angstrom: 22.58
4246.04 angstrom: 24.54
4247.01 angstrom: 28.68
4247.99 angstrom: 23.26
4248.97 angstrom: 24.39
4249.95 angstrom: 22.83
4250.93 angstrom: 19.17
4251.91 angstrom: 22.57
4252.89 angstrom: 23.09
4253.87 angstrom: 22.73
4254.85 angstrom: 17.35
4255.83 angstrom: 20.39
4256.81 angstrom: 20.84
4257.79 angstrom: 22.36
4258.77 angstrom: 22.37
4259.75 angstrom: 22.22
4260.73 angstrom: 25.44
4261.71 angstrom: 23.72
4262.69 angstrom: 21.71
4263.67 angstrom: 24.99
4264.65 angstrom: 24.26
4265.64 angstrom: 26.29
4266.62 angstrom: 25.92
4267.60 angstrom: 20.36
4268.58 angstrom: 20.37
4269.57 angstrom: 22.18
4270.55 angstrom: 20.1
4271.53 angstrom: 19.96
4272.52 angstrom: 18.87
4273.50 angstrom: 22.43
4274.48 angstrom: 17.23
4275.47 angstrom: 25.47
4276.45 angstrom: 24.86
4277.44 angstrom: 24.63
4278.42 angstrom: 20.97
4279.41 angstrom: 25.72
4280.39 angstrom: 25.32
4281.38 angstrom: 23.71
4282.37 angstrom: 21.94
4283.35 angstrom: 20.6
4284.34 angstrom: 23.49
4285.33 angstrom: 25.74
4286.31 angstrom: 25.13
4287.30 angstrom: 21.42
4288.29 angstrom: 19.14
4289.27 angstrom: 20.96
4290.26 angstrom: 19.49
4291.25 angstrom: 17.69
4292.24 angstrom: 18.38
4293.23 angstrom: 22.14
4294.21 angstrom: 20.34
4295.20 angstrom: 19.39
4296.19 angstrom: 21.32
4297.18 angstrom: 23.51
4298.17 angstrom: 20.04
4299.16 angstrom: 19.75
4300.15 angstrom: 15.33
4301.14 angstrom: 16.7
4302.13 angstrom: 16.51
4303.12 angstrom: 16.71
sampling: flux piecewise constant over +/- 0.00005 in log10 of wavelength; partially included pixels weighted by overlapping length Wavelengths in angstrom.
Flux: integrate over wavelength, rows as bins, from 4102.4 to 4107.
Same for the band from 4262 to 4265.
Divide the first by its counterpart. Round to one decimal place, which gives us 1.1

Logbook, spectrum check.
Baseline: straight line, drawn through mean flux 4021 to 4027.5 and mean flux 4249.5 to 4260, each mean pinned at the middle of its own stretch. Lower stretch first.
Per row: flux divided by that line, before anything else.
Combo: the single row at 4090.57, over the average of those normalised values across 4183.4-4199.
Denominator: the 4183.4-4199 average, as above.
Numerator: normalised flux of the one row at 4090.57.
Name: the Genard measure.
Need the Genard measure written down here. 1.35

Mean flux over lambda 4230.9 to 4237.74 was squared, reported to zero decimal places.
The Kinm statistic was 476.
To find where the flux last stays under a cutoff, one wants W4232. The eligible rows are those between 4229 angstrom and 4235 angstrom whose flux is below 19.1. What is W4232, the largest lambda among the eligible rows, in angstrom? 4232.37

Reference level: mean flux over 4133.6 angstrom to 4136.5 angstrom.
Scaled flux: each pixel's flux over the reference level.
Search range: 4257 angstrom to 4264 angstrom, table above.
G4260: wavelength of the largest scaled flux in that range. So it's 4260.73 angstrom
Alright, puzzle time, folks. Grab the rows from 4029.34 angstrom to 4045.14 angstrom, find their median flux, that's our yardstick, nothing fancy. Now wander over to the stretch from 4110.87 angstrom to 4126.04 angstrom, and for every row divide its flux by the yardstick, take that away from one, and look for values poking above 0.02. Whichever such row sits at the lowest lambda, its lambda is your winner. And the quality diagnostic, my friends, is 4114.18 angstrom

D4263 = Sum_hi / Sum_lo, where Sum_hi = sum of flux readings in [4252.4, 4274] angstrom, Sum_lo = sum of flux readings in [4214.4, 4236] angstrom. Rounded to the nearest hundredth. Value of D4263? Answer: 1.09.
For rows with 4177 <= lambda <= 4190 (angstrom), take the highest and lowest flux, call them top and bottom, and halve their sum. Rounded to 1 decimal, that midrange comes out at 20.4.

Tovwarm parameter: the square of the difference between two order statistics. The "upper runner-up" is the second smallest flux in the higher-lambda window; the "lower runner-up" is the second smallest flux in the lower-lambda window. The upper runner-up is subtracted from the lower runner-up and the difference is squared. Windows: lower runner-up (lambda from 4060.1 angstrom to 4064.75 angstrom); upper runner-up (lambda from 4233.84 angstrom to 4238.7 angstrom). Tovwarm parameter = 15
